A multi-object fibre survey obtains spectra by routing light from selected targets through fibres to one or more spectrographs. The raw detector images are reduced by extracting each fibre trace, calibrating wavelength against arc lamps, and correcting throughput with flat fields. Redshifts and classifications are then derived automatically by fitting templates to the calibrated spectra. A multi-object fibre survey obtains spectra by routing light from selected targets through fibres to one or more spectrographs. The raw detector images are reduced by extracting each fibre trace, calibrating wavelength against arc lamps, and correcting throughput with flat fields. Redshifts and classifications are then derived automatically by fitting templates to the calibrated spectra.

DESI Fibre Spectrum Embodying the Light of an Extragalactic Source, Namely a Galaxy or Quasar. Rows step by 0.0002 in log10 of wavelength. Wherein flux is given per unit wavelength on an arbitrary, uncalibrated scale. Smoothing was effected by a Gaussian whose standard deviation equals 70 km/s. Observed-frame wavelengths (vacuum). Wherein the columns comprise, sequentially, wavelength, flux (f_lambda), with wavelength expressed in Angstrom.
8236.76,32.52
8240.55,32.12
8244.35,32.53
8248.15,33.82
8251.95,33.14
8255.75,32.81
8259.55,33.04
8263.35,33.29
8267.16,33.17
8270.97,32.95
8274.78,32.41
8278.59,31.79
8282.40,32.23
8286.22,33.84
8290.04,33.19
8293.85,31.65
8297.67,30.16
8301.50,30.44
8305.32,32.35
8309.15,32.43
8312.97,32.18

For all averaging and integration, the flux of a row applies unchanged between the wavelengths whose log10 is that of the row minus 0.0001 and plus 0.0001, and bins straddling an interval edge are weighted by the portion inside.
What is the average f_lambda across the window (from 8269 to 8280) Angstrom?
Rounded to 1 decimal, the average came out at 32.4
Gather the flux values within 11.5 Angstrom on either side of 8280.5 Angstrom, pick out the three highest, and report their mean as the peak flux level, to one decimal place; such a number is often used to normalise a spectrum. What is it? 33.3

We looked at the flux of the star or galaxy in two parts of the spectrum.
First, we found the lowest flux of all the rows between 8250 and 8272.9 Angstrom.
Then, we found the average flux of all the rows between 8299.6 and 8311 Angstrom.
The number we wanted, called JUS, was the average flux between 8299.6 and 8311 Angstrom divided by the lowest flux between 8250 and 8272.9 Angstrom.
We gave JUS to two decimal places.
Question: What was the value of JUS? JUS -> 0.97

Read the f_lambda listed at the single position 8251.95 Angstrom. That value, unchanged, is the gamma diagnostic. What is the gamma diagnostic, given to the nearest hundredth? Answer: 33.14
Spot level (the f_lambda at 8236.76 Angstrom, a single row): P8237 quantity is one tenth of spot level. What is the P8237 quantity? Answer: 3.25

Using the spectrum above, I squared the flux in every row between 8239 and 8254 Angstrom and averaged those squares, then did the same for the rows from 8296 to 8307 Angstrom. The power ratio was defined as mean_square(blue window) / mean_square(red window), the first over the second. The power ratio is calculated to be 1.13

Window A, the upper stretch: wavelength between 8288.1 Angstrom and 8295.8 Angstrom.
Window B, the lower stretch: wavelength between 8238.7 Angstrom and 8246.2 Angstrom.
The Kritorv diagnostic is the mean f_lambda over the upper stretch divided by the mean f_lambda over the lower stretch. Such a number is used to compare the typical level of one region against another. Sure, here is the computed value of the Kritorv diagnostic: 1.00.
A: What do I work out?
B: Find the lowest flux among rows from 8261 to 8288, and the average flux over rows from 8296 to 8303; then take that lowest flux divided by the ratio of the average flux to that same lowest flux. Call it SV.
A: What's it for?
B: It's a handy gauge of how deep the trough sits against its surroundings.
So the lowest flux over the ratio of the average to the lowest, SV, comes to 33.4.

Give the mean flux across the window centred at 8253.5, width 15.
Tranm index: 33.2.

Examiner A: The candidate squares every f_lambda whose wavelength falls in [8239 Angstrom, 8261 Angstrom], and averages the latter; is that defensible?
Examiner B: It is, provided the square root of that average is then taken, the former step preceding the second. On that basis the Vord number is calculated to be 32.9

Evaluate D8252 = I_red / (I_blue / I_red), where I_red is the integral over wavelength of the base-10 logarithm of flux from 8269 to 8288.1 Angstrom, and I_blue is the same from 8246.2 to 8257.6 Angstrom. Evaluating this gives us 48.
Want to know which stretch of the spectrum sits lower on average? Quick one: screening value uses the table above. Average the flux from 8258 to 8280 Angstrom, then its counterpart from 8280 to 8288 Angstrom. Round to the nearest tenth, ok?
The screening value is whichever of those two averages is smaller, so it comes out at 32.8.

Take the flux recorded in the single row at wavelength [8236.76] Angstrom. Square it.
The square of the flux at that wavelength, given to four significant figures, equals 1058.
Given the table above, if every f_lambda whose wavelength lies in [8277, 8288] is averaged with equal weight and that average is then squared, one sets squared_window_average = 1064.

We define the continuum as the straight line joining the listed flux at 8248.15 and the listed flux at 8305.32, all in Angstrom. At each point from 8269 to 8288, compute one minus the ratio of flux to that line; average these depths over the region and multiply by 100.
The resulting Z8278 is 1.2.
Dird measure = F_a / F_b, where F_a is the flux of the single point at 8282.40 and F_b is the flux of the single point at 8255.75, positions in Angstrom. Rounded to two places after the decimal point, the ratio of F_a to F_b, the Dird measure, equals 0.98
